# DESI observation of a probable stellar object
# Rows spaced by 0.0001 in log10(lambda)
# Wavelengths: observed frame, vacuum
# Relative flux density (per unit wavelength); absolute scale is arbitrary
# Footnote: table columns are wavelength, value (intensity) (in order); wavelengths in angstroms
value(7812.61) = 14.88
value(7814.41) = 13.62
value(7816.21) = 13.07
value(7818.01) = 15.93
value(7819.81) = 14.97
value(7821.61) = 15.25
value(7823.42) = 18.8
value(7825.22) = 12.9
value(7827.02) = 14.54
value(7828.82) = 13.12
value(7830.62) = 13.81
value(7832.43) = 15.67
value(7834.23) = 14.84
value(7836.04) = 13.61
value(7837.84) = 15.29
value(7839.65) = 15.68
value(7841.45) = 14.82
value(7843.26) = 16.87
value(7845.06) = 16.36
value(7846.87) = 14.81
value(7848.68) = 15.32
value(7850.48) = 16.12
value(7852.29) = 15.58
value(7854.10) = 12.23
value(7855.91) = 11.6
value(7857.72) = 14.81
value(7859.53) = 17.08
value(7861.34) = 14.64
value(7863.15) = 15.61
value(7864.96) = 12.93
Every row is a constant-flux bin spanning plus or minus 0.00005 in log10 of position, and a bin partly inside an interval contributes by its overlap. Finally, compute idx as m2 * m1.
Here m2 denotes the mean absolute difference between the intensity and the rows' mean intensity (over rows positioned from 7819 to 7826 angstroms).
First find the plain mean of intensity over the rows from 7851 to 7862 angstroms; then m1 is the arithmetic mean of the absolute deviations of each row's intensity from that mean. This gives 2.67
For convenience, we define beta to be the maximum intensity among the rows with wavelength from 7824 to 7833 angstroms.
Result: 15.67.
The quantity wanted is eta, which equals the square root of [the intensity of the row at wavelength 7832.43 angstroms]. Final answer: 3.96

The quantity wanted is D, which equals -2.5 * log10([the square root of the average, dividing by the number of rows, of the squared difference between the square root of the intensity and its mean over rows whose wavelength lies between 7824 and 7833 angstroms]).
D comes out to 2.2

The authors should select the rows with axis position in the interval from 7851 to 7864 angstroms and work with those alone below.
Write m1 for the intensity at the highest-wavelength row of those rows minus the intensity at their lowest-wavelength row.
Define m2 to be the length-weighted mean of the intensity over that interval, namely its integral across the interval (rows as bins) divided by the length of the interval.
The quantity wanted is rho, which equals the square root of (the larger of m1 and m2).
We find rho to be 3.81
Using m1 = 0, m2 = 14.5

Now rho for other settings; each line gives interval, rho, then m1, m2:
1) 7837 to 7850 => 3.95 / 0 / 15.6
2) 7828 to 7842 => 3.82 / 2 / 14.6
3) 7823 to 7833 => 3.82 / -3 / 14.6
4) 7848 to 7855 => 3.85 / -3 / 14.8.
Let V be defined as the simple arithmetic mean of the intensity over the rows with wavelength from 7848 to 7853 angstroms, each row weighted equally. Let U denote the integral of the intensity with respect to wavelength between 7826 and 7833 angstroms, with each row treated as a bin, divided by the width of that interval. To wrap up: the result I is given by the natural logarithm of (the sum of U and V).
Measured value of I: 3.40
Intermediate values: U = 14.2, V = 15.7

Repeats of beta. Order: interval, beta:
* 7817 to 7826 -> 18.8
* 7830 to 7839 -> 15.67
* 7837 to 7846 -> 16.87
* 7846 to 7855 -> 16.12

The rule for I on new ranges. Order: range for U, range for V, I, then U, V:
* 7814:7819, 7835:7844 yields 3.39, 14.3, 15.3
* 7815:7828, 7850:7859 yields 3.37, 15.0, 14.1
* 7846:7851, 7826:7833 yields 3.39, 15.4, 14.3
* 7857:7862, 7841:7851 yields 3.44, 15.6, 15.7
